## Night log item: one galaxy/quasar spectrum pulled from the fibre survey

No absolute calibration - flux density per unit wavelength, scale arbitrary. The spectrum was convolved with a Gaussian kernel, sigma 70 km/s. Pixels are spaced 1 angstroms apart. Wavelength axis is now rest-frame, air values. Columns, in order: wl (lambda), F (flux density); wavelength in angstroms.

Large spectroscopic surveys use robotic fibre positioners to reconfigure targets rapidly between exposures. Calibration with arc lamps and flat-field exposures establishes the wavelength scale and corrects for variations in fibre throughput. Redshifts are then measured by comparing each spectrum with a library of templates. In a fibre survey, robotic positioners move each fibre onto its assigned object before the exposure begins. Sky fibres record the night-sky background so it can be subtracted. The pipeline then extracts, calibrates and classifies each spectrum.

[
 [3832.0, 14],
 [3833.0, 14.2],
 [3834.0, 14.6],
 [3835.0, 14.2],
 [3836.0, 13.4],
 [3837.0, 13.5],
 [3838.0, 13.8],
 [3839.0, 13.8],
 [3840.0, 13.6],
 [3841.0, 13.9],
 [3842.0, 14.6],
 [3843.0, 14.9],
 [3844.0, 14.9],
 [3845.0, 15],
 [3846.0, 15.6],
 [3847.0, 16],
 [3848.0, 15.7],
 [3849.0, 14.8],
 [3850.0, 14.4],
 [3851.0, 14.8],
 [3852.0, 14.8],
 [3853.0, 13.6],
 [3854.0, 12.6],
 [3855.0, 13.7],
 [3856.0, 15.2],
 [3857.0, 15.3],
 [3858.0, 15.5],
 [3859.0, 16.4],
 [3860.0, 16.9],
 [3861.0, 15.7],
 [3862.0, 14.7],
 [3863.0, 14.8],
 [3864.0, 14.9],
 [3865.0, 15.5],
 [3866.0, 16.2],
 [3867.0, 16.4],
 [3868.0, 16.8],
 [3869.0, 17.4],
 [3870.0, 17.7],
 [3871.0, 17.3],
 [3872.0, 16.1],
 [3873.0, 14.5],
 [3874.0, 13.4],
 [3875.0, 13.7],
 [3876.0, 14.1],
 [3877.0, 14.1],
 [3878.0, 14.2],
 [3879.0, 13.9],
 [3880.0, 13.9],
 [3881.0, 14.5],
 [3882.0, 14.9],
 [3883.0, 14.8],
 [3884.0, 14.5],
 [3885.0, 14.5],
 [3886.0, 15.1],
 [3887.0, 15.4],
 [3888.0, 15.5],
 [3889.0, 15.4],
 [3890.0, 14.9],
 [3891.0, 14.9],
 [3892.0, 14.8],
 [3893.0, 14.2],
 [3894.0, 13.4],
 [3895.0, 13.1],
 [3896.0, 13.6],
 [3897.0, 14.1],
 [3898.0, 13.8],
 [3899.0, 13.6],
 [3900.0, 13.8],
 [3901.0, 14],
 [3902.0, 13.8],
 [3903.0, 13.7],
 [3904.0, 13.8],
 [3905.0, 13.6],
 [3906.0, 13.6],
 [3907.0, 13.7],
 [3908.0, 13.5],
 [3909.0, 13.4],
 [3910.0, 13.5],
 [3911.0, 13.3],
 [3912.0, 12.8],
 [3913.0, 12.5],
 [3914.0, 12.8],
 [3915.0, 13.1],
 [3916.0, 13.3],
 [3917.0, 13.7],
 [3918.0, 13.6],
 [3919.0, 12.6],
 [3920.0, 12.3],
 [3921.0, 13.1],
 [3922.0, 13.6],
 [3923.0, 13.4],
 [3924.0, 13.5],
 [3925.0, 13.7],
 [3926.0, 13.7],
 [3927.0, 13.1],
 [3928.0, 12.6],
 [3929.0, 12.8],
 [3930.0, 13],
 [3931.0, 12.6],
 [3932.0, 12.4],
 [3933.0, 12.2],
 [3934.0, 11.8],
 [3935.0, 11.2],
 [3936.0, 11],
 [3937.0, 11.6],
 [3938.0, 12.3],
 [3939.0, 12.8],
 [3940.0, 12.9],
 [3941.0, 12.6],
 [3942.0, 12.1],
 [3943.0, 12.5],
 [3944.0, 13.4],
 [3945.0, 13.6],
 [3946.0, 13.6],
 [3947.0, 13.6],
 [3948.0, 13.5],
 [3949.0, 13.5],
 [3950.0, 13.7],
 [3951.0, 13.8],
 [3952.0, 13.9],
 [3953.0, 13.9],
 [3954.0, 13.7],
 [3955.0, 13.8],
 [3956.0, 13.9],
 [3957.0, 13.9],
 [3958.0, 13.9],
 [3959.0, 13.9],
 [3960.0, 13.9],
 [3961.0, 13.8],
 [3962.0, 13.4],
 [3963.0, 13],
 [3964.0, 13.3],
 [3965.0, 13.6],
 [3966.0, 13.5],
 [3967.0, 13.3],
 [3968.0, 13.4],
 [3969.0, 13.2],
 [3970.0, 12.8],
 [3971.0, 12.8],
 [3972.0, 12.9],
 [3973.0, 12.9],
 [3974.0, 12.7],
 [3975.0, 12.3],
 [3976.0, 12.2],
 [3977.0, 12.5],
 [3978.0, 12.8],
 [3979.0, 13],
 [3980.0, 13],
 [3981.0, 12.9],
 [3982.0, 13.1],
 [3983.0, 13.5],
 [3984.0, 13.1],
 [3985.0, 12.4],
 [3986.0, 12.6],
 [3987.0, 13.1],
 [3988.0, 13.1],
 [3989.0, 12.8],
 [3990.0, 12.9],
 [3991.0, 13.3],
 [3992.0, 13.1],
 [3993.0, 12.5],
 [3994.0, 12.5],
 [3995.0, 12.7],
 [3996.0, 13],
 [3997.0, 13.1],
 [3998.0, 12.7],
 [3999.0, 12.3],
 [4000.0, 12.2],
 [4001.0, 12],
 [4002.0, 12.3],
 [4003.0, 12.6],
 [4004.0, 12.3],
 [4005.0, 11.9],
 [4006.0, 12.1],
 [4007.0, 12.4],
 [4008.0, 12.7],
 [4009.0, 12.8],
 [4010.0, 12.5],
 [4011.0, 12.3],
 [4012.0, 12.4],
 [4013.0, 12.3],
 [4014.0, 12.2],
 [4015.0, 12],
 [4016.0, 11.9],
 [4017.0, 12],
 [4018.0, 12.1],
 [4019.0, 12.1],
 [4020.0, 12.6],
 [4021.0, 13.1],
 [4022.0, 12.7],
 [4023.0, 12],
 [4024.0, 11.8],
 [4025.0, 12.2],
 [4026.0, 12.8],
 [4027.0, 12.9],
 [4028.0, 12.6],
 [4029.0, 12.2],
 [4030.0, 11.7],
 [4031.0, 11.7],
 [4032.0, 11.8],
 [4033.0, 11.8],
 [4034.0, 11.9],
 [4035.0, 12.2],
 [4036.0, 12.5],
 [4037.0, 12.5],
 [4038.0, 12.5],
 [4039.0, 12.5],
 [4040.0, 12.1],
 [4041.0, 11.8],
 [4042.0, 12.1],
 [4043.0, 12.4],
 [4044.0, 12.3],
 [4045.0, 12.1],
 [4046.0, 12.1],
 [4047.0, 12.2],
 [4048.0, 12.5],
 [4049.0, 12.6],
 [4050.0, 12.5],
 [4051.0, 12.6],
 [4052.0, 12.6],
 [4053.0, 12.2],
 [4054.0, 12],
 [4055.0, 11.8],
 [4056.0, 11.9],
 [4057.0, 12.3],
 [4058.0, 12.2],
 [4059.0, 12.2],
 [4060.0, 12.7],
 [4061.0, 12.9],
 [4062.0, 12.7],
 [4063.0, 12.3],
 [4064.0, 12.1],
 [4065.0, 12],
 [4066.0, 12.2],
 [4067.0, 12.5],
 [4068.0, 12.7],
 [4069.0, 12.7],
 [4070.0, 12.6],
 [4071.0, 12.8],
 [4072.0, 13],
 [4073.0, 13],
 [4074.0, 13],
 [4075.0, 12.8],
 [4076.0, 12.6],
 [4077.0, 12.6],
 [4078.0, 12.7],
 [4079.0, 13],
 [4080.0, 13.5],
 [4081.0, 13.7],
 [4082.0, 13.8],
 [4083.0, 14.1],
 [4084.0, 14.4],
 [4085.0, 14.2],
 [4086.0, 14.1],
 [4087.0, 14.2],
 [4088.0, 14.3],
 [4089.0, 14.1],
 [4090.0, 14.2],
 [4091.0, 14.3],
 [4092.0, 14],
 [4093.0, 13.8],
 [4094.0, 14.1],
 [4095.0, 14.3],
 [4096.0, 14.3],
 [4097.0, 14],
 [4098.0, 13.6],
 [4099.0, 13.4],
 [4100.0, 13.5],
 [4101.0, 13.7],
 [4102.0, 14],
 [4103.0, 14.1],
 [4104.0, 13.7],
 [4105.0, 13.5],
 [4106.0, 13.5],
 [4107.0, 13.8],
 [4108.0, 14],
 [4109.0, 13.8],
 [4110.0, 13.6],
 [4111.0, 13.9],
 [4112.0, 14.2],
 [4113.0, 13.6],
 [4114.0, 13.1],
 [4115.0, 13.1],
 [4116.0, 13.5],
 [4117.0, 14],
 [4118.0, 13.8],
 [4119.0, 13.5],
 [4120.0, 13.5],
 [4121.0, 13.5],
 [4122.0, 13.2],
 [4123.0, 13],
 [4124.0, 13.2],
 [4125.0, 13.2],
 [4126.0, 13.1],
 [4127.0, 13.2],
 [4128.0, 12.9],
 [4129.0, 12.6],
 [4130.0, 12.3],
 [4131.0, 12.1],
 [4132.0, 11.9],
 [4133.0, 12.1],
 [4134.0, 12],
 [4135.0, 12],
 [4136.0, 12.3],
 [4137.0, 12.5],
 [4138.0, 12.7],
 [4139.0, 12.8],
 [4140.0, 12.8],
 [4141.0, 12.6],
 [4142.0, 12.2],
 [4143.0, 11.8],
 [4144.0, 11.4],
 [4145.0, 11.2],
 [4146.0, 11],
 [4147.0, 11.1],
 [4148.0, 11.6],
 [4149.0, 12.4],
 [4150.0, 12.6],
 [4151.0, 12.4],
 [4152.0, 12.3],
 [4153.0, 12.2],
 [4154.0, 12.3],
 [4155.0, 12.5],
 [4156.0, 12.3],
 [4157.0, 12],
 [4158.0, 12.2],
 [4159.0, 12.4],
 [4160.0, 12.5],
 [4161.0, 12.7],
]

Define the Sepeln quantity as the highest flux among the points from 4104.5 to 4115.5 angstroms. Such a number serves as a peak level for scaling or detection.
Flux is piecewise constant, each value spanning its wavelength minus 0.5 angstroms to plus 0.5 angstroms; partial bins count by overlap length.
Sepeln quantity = 14.2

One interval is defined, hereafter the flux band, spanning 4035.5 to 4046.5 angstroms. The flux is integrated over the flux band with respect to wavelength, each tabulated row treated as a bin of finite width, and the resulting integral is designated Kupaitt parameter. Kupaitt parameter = 135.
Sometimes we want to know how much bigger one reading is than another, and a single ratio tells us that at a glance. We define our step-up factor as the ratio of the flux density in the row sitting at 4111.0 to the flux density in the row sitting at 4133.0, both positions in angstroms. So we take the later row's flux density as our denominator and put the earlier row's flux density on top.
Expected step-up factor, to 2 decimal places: 1.15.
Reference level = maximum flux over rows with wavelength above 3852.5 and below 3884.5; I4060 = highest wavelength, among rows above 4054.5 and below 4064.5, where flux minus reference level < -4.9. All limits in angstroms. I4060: 4064.0 angstroms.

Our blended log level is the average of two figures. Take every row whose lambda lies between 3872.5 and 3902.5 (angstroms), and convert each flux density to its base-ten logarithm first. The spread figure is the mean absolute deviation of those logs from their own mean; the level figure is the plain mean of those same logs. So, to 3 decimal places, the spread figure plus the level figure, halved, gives 0.585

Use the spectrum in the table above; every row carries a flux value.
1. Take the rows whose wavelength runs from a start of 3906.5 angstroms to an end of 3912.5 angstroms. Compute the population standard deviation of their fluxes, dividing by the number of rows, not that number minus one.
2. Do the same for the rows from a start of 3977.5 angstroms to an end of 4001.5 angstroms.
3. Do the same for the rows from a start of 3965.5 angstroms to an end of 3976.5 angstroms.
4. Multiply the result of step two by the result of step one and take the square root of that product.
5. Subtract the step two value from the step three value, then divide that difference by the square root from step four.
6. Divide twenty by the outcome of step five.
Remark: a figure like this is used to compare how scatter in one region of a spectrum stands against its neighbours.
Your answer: 144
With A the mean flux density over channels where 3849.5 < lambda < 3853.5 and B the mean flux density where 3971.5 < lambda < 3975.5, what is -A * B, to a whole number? -183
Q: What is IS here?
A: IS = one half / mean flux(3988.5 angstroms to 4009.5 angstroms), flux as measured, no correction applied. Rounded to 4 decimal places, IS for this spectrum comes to 0.0397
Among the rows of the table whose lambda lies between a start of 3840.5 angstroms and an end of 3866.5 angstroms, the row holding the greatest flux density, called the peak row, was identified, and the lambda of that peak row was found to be 3860.0 angstroms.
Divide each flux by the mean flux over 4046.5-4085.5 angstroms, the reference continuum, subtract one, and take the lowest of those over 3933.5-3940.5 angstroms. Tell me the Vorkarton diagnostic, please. -0.14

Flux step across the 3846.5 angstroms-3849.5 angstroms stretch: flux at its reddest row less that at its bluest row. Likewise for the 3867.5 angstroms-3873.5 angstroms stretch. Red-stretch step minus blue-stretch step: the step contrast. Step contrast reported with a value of -1.1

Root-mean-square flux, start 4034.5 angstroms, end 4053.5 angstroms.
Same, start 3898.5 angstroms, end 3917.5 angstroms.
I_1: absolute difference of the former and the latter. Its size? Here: 1.1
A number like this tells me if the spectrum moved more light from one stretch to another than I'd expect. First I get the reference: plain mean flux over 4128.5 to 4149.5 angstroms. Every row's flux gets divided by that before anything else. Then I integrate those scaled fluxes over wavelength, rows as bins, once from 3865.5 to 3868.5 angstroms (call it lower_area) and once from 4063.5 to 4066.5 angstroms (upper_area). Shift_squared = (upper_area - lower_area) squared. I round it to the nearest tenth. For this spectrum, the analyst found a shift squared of 1.2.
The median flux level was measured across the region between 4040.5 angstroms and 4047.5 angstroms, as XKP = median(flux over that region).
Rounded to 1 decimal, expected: 12.1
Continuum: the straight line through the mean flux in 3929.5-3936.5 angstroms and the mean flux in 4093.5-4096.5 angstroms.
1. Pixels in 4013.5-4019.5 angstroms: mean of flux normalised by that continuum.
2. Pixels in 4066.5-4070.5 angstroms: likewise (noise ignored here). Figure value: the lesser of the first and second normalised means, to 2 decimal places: 0.91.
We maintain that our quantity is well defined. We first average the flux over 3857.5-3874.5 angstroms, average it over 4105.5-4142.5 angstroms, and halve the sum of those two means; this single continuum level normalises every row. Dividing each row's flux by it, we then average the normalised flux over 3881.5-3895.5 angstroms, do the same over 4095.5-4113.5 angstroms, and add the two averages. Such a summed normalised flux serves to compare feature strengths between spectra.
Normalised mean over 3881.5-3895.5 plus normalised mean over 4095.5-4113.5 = 1.97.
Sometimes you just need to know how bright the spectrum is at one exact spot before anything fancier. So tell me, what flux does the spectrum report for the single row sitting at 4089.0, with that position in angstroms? 14.1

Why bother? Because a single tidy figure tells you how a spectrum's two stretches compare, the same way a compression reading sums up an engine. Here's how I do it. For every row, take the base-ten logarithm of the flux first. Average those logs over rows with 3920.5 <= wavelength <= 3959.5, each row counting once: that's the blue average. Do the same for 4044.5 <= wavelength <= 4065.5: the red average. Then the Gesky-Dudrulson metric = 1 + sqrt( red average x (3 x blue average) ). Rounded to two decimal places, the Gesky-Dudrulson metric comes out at 2.91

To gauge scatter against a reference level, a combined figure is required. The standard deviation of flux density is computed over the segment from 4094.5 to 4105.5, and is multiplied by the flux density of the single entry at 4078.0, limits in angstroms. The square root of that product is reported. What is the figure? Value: 2.0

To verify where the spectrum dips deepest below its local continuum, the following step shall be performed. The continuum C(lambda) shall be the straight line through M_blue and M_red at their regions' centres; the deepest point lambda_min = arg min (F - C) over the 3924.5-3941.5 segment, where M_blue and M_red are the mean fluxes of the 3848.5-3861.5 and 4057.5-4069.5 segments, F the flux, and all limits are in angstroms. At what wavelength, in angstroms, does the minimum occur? 3936.0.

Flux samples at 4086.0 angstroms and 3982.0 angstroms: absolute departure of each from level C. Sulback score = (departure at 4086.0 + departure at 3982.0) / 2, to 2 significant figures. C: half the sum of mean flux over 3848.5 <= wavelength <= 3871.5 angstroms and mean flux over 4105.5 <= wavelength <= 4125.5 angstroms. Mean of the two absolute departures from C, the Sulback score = 0.90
